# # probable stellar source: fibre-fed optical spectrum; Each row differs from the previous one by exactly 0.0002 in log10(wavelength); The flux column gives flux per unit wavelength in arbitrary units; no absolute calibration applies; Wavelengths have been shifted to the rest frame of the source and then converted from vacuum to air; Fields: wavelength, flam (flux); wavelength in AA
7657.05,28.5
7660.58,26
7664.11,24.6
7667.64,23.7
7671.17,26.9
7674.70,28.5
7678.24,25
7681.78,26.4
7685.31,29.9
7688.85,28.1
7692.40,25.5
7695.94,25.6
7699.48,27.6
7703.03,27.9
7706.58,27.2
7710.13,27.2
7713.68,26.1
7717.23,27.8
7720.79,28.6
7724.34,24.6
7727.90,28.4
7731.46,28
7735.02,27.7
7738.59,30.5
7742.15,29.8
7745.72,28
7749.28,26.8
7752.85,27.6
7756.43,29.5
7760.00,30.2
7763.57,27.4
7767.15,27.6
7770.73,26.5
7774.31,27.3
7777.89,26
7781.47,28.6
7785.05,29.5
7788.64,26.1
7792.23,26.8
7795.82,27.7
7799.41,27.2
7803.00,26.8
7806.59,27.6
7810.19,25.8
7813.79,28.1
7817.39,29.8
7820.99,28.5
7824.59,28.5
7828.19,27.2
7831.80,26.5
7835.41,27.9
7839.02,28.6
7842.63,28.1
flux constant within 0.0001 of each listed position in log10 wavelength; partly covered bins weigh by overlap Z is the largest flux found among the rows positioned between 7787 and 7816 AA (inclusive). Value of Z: 28.1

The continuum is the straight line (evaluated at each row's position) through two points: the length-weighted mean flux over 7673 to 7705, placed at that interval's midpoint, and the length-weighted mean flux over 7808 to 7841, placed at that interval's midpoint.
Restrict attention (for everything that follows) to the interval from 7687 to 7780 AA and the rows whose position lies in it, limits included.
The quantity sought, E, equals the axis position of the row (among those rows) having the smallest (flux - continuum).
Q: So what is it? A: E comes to 7724.34 AA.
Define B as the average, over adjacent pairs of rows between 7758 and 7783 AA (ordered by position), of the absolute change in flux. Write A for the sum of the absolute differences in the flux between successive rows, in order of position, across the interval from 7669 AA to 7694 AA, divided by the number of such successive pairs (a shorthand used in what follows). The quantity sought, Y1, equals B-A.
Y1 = -0.9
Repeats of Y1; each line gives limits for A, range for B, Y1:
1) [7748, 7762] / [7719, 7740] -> 1.1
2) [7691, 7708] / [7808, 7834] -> 0.4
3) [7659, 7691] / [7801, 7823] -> -0.6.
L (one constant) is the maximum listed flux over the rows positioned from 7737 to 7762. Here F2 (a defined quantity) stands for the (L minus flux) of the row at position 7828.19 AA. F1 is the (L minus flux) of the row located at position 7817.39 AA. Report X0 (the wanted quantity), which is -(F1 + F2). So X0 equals -4.0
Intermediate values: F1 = 0.7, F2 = 3.30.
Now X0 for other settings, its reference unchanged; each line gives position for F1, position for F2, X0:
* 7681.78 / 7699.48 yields -7.0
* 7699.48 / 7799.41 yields -6.2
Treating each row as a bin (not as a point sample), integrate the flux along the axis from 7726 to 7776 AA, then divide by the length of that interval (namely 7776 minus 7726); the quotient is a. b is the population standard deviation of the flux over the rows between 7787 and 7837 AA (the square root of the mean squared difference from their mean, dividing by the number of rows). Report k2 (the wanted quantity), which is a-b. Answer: 27.2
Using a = 28.2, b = 1.03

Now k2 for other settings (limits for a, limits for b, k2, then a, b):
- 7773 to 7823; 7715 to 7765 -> 26.1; 27.6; 1.47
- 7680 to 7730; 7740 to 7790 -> 25.9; 27.2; 1.34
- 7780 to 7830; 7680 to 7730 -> 26.3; 27.7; 1.38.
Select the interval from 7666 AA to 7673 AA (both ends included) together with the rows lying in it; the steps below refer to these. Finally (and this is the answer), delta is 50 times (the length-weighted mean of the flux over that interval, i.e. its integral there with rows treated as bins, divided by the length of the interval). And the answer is 1269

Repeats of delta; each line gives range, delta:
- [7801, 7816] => 1358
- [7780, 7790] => 1407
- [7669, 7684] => 1336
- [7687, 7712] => 1351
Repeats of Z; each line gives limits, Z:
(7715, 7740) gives 30.5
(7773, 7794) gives 29.5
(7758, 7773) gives 30.2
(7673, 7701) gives 29.9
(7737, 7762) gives 30.5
